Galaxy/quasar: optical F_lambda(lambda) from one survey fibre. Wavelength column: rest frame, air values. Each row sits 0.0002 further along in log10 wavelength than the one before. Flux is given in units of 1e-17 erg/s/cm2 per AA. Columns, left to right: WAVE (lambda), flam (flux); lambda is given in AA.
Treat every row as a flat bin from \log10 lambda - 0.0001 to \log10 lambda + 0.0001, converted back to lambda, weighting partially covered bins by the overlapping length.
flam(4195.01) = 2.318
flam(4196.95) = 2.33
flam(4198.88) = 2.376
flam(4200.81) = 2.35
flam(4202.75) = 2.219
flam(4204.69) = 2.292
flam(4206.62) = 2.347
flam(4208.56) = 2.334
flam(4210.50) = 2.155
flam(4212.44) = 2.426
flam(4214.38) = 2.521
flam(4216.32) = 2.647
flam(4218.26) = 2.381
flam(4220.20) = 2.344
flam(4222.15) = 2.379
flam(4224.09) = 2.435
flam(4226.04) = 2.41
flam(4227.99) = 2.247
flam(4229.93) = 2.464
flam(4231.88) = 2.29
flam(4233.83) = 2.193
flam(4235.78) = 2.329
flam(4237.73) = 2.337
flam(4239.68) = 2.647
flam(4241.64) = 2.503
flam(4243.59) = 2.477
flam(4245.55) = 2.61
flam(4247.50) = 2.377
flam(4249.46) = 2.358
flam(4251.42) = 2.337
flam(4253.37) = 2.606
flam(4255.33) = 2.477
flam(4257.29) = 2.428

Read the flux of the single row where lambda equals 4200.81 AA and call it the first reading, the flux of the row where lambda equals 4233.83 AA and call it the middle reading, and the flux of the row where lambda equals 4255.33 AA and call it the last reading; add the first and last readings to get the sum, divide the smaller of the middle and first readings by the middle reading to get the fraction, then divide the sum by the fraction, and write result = 4.83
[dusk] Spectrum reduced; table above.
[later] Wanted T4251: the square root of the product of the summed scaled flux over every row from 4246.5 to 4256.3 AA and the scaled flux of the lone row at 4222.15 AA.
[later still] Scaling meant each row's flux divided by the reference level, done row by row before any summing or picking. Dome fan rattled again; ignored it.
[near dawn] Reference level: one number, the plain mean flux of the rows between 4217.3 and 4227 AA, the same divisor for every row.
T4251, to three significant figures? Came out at 2.25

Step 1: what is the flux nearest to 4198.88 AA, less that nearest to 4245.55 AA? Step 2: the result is -0.23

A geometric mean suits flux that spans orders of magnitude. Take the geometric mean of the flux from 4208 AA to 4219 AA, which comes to 2.41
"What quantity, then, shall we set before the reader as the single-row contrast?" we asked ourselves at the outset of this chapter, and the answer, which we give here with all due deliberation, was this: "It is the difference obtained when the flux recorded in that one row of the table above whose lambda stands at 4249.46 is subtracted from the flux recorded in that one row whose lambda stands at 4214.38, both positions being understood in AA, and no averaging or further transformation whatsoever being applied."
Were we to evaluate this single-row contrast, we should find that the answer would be 0.16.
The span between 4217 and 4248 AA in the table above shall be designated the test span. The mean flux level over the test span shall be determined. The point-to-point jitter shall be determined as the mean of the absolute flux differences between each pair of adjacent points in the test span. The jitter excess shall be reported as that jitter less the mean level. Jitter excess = -2.28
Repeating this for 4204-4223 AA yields -2.26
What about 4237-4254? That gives -2.33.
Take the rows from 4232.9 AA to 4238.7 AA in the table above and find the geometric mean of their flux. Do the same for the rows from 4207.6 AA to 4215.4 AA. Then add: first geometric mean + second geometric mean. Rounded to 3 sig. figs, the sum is 4.64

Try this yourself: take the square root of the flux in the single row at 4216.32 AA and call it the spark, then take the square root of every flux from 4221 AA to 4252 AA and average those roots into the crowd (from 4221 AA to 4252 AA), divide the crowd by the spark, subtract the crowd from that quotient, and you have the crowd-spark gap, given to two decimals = -0.60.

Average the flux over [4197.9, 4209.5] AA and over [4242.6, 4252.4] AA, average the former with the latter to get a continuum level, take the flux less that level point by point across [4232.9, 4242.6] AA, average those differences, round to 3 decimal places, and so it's 0.026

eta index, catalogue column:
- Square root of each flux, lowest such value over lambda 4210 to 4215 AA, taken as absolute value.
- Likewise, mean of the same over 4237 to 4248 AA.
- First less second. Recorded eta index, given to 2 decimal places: -0.11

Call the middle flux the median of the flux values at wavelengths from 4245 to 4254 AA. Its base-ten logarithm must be 0.376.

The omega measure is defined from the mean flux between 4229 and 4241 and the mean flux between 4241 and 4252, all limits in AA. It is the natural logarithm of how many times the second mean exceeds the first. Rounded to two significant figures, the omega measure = 0.028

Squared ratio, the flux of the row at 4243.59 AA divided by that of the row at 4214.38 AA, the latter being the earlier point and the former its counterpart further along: 0.97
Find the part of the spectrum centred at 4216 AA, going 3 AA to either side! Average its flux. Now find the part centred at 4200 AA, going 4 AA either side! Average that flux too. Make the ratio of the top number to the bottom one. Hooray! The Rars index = 1.09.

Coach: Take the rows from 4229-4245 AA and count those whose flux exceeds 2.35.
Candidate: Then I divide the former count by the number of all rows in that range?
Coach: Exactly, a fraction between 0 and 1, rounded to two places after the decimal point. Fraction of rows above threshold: 0.50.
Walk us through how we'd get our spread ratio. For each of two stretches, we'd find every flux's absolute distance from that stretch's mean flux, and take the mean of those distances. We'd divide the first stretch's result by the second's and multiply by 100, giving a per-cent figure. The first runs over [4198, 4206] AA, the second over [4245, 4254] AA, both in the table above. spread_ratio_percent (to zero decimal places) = 45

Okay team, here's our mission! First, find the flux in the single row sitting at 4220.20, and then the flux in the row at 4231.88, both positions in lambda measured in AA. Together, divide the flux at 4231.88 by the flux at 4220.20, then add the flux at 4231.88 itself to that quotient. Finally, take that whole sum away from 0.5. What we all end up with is -2.8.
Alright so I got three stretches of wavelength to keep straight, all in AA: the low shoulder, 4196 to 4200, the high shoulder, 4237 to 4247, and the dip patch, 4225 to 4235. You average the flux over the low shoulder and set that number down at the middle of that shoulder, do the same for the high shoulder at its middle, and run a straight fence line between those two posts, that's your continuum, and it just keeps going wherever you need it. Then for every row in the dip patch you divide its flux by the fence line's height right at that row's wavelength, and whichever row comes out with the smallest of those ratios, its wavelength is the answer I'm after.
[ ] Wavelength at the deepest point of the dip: 4233.83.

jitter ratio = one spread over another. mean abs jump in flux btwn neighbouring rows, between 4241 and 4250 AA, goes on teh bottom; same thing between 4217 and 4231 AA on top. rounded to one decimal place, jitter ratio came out 0.9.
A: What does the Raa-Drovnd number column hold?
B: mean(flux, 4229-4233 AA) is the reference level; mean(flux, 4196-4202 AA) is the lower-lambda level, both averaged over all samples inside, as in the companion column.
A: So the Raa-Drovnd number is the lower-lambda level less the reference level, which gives -0.02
